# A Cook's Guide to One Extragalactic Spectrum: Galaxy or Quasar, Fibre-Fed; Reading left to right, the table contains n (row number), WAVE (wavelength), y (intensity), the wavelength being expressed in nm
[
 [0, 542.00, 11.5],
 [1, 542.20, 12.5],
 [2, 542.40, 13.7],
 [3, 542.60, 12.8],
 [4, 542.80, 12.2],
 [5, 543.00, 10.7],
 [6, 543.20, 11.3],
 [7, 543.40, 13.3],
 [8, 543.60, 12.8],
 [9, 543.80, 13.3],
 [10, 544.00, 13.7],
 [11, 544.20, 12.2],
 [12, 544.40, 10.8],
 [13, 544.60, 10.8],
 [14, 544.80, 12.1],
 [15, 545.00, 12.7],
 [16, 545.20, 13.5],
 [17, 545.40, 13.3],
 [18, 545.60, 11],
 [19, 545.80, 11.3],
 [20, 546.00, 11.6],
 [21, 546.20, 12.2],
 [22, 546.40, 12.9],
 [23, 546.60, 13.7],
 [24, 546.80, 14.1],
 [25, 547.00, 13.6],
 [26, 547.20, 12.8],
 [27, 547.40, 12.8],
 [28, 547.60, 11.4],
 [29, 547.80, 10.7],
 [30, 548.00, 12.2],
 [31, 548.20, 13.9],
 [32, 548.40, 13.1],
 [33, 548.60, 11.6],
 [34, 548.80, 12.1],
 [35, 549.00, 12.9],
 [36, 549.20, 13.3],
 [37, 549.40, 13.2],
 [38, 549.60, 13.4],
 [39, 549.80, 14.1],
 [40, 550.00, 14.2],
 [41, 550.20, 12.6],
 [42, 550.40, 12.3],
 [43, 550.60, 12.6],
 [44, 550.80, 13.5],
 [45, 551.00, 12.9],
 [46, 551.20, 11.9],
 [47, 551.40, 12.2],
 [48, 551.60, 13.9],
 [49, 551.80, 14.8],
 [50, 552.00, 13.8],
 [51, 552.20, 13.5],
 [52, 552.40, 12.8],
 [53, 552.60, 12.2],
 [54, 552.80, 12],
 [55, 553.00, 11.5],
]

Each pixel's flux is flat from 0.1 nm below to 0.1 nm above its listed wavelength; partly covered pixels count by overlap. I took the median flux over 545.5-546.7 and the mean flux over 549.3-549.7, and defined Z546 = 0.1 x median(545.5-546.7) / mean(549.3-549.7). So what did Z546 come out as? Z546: 0.089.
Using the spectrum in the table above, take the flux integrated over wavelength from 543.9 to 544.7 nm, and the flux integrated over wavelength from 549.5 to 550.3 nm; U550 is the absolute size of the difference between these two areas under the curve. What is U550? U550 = 1.36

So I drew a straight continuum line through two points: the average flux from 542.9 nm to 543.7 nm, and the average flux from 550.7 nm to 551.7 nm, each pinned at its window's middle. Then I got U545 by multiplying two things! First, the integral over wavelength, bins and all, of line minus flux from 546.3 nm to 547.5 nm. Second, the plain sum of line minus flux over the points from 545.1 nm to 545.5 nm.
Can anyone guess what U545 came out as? 2.5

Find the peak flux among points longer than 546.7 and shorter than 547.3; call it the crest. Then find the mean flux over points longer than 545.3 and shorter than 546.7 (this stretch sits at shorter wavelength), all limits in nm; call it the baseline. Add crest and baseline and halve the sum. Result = 13.2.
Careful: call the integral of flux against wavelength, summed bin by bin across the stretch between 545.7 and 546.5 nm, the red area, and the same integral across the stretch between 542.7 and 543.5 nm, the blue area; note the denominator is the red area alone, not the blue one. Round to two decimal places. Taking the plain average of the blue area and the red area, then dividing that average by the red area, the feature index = 0.99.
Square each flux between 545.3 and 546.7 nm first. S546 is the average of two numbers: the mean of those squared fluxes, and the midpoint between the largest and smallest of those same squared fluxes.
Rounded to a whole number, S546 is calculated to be 153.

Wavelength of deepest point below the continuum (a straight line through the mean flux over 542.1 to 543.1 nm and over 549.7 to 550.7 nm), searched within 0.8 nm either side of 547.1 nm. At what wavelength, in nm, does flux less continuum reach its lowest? 547.80 nm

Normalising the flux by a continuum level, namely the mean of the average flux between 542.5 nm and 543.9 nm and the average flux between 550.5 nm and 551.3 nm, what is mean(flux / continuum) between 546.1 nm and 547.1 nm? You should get 1.06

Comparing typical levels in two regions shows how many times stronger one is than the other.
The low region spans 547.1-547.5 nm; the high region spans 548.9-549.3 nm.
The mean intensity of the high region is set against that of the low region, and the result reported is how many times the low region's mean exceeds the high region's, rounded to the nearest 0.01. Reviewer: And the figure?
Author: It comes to 0.98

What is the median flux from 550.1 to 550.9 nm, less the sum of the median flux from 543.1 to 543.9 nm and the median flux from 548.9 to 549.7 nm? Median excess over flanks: -13.7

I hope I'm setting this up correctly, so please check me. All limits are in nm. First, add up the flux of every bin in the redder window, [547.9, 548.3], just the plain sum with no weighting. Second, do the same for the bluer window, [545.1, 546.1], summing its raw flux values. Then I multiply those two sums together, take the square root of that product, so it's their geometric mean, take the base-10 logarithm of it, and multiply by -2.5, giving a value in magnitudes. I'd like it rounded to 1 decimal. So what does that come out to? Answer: -4.0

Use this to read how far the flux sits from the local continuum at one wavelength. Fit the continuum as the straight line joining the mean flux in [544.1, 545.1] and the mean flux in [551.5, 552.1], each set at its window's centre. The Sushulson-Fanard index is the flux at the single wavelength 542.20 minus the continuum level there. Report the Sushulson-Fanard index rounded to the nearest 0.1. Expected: 1.6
